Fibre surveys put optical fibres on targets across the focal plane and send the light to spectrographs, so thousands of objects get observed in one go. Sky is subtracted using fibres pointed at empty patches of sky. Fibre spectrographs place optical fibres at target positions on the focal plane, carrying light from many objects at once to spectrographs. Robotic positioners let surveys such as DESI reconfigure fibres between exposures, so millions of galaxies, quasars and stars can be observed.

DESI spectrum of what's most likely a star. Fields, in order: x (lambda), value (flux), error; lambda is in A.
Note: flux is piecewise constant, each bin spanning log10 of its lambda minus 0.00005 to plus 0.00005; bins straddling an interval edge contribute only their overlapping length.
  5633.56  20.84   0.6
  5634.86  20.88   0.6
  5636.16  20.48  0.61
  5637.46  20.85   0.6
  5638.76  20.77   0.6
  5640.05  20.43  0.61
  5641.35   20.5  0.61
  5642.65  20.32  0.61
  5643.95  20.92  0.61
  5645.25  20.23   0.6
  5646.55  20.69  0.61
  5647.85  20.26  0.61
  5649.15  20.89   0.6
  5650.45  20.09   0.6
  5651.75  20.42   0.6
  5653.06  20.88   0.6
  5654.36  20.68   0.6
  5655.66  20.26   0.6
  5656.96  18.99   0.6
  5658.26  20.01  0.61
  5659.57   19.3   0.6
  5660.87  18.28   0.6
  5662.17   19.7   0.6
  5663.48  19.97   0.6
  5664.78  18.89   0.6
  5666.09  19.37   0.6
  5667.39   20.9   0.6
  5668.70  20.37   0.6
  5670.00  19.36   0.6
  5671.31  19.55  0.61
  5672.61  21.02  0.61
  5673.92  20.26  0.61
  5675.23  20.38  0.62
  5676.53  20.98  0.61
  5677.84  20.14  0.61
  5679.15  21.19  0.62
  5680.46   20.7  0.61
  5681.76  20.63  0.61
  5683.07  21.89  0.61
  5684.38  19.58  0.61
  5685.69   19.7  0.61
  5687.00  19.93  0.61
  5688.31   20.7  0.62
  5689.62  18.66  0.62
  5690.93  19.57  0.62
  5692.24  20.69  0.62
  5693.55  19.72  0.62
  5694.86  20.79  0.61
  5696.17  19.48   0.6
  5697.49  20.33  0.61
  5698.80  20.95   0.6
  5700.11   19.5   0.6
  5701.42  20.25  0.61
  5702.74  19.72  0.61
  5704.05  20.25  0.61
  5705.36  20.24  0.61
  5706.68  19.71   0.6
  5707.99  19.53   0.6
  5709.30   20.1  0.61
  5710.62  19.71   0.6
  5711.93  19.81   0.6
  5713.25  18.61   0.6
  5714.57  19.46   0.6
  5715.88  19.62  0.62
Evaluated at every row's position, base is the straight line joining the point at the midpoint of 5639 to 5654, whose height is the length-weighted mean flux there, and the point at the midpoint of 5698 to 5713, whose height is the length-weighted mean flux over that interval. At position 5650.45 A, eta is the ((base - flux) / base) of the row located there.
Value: 0.019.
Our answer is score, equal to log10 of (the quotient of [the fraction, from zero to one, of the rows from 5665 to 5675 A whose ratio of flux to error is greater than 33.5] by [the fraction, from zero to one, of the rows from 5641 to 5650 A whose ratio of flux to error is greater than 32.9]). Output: -0.37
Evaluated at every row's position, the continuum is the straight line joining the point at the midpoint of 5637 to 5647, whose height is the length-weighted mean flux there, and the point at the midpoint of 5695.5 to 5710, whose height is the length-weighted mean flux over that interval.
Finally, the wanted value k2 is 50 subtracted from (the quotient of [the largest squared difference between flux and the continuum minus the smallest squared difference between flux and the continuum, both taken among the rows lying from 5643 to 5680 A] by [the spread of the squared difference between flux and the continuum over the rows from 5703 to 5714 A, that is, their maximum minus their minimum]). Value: -47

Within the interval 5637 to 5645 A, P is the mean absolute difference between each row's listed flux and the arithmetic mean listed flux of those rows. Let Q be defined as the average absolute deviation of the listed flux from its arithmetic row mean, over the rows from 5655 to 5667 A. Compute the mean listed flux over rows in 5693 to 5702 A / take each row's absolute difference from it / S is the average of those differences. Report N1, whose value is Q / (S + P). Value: 0.71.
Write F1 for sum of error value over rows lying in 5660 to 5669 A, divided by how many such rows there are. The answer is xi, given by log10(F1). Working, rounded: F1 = 0.600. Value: -0.222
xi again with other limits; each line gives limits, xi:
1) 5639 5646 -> -0.216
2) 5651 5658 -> -0.222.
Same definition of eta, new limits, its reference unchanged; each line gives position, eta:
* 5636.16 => 0.007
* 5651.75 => 0.003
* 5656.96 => 0.070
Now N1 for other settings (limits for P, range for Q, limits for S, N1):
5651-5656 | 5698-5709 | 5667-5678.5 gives 0.61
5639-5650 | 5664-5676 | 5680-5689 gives 0.76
